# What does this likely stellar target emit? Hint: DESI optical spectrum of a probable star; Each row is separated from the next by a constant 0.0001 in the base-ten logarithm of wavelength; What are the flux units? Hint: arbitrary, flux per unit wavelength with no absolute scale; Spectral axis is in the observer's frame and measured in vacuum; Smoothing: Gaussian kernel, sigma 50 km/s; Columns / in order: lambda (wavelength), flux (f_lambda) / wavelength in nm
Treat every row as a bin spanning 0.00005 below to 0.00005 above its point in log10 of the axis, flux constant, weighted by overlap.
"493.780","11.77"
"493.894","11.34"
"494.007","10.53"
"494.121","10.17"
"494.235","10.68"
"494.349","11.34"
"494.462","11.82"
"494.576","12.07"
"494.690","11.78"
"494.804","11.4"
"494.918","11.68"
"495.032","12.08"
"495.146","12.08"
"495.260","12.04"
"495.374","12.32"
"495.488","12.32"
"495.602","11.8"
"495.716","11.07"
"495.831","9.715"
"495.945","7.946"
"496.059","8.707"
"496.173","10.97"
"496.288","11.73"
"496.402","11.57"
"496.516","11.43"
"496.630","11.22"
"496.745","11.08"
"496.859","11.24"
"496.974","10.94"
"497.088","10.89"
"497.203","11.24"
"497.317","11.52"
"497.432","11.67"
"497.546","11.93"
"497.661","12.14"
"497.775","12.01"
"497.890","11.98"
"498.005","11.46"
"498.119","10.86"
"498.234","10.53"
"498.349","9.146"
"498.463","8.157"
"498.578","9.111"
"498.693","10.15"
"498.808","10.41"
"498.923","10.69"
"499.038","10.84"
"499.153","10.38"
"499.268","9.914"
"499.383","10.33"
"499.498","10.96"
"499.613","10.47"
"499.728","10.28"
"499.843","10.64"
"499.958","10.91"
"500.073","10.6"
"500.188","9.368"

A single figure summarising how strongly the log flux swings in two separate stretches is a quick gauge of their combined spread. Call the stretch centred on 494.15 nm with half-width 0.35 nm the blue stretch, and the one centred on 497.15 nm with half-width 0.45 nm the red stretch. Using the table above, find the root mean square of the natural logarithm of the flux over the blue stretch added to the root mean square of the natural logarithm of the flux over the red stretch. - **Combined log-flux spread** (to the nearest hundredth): 4.82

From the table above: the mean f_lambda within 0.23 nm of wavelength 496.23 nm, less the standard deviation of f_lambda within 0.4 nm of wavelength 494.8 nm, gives 10.5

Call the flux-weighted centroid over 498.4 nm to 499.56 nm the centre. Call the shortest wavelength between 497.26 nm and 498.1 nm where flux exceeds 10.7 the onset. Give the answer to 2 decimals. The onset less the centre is -1.68 nm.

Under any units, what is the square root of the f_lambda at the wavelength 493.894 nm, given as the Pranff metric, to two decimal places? 3.37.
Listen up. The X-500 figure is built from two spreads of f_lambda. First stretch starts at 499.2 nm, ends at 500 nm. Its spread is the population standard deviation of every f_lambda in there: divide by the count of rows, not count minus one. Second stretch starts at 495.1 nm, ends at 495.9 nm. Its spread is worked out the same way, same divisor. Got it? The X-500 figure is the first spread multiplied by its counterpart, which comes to 0.30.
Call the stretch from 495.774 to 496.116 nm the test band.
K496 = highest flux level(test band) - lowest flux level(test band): 1.8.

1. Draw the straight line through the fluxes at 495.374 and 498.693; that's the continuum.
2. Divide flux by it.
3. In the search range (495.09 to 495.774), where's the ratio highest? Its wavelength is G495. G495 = 495.488 nm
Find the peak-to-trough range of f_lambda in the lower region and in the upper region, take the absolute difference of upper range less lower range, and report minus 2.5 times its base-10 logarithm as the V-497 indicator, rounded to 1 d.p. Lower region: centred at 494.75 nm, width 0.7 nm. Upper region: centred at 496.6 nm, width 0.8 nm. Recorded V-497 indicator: 2.4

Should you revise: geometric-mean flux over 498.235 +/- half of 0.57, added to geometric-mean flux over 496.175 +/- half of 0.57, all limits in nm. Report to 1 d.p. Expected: 20.0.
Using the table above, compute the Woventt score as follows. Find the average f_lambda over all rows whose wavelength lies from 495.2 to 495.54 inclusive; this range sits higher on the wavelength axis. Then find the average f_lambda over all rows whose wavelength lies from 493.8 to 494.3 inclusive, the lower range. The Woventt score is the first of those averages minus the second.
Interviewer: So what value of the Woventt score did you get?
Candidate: 1.5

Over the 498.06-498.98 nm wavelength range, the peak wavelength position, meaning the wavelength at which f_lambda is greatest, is 498.119 nm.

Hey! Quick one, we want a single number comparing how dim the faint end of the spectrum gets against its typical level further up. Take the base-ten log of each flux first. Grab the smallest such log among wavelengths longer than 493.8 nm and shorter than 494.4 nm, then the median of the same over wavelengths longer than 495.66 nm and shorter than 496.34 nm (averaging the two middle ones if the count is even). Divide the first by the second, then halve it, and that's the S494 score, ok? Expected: 0.497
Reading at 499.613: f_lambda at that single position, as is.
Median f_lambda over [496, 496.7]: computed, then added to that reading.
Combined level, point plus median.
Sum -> 21.8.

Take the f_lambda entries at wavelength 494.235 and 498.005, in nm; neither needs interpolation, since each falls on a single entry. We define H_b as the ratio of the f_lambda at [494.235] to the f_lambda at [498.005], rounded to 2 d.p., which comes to 0.93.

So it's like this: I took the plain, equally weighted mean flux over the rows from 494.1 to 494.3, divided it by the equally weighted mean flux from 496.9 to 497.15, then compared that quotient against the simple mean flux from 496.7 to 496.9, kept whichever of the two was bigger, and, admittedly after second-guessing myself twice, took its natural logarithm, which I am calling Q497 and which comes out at 2.41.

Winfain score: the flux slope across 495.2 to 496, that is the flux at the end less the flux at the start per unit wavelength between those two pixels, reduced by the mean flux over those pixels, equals -17.0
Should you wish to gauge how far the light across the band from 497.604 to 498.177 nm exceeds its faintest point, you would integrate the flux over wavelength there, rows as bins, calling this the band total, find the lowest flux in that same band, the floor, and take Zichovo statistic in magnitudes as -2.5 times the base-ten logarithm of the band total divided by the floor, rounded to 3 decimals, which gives 0.524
